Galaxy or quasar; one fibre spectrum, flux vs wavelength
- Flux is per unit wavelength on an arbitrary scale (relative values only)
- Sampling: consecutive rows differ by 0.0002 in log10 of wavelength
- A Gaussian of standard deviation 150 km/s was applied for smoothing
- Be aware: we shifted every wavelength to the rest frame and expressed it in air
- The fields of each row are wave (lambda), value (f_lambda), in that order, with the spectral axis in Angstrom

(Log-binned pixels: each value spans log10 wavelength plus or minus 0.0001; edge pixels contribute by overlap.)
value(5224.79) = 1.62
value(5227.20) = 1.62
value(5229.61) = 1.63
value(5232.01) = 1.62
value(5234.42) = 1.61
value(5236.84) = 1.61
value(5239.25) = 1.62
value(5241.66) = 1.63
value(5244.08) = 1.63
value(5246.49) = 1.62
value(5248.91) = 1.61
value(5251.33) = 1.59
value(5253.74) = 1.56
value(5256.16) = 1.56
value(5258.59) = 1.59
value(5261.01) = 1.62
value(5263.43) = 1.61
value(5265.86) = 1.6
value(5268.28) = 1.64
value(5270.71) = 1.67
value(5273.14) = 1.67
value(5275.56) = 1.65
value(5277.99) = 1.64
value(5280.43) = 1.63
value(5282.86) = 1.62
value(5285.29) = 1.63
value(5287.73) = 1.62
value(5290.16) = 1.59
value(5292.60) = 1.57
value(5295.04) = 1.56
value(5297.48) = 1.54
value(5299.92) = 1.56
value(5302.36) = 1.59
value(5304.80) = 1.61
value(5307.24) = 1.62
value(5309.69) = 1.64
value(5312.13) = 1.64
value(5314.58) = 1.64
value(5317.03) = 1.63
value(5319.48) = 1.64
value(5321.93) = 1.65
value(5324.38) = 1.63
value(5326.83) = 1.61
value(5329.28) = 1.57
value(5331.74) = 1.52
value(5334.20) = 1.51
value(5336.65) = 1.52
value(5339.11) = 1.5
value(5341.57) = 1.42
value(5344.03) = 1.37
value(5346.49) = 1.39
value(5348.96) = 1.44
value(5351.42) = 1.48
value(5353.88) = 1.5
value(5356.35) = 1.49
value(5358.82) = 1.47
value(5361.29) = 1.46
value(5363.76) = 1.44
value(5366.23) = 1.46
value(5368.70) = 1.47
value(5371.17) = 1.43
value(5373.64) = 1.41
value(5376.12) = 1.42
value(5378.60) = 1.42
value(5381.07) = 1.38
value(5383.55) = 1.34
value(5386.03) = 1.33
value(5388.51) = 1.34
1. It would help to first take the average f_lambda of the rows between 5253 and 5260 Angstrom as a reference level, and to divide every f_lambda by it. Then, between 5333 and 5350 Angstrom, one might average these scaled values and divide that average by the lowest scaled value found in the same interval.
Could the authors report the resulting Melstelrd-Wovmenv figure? 1.058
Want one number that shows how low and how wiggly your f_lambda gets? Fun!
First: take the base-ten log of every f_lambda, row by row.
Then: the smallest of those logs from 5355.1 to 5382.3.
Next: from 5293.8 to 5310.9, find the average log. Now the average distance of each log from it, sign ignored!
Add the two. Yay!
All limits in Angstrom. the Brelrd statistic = 0.148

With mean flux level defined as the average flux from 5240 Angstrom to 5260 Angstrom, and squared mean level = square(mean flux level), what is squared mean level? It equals 2.56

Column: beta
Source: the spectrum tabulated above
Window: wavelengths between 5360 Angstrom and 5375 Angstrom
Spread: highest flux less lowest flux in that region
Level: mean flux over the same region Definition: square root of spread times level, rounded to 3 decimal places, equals 0.294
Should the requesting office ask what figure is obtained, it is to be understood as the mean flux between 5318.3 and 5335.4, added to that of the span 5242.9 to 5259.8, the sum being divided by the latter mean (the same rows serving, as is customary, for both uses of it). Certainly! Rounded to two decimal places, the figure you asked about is 2.00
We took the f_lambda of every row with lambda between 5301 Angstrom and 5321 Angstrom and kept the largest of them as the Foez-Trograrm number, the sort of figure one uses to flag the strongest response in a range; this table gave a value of 1.64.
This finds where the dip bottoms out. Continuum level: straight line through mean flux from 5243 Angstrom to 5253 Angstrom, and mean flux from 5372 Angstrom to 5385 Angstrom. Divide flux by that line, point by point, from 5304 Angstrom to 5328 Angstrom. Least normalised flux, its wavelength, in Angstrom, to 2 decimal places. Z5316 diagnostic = 5304.80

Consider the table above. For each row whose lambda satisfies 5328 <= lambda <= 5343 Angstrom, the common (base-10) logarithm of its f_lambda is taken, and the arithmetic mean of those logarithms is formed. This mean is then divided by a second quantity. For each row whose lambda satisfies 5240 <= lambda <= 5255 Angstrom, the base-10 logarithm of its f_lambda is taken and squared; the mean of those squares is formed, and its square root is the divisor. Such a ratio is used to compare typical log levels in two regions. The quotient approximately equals 0.86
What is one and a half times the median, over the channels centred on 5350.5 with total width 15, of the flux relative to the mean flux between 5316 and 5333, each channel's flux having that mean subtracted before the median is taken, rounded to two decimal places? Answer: -0.22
